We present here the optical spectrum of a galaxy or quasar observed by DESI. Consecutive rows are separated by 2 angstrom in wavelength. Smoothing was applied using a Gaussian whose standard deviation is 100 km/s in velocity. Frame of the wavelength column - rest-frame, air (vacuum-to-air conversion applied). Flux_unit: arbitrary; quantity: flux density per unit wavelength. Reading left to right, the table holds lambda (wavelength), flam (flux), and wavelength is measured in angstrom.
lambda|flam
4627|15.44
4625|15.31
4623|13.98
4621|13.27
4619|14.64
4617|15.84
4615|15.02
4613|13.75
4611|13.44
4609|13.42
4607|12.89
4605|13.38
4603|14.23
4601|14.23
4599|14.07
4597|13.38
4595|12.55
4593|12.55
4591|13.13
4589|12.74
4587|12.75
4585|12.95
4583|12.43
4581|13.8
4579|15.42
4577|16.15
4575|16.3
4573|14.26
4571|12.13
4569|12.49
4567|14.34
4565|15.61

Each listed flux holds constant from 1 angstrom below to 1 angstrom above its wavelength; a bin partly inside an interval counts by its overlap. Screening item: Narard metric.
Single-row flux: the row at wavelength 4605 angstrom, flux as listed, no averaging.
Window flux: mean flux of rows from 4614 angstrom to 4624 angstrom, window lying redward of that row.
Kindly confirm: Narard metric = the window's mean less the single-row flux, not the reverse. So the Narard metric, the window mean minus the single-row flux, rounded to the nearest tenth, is 1.2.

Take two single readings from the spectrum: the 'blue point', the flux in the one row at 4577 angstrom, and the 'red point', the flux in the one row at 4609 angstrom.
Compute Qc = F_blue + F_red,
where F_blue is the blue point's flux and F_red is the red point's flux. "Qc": 29.6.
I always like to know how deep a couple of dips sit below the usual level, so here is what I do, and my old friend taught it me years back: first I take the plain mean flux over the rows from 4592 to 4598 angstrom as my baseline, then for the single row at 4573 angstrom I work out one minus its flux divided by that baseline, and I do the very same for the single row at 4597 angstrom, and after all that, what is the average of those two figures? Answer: -0.077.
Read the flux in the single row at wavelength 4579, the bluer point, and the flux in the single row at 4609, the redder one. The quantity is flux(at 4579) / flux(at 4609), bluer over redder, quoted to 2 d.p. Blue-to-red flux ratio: 1.15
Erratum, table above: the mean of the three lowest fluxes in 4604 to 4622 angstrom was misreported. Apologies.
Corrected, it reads 13.2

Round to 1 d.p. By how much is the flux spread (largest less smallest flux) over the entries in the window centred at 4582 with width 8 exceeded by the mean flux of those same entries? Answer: 10.7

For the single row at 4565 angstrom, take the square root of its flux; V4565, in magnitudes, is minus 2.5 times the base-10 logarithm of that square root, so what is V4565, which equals -1.49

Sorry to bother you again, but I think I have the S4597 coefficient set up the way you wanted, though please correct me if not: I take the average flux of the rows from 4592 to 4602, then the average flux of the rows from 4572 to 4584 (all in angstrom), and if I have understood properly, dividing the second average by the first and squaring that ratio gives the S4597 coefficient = 1.2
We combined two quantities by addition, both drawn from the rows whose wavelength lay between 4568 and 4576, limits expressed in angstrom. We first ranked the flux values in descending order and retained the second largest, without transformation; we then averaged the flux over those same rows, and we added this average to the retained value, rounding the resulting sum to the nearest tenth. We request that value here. 28.1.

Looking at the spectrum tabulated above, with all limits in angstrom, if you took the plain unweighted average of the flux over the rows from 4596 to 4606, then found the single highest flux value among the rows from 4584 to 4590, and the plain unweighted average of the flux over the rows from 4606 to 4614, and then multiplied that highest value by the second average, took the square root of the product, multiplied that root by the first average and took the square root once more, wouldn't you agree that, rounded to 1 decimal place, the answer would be 13.5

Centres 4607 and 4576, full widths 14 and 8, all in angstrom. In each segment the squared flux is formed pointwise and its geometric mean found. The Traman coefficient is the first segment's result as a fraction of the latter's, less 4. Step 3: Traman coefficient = -3.2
